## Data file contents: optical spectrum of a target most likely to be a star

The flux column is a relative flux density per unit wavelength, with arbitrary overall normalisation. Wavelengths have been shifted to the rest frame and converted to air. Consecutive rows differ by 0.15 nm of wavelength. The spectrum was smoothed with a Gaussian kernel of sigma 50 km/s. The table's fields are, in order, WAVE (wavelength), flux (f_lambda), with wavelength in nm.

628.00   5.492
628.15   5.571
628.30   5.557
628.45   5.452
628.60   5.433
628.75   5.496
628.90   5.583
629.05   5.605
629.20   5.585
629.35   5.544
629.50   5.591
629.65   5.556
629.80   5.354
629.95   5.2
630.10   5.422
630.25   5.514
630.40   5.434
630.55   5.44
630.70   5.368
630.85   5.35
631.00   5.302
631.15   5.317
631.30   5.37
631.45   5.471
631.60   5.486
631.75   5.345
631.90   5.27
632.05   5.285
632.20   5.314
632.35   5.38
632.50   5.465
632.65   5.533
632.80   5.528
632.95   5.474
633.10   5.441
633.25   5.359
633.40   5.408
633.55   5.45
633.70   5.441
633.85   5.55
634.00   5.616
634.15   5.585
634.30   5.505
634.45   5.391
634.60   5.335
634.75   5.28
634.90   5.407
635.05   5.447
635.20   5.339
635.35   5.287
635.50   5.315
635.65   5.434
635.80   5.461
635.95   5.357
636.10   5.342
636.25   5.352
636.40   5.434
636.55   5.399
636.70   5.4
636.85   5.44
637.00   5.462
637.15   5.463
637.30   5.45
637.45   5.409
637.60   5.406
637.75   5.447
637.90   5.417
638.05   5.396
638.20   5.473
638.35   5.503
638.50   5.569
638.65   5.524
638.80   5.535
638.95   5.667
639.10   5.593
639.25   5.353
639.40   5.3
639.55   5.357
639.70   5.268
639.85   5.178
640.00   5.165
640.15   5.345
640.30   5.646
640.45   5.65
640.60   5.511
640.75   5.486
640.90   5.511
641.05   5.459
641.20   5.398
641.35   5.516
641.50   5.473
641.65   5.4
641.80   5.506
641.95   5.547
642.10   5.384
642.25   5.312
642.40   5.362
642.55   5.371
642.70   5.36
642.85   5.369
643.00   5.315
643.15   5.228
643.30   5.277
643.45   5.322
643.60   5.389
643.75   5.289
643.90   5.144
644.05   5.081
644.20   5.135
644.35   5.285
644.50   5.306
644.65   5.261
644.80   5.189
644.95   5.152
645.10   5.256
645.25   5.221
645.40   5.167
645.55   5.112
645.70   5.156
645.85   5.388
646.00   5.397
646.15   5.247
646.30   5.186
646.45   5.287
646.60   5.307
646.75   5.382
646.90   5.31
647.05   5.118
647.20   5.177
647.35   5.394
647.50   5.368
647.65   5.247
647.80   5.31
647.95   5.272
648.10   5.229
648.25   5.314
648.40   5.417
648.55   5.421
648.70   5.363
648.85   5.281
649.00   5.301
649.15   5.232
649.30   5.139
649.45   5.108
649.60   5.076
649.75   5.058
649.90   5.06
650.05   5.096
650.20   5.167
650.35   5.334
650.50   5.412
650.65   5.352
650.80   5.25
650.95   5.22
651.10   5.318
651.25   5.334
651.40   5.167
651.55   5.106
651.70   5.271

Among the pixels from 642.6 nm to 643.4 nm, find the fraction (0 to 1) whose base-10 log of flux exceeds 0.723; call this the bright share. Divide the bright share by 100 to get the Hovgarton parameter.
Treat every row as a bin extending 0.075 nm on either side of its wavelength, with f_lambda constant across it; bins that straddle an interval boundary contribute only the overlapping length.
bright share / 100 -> 0.0060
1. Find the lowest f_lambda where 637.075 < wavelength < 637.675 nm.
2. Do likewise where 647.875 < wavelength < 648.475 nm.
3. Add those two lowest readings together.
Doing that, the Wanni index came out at 10.6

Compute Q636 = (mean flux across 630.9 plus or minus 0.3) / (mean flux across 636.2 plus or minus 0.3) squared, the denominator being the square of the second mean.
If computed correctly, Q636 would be 0.185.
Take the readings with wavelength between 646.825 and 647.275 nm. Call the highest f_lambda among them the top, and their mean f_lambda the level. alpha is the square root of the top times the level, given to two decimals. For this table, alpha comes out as 5.26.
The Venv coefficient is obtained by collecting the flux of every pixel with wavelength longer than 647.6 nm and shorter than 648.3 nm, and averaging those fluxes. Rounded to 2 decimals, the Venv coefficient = 5.27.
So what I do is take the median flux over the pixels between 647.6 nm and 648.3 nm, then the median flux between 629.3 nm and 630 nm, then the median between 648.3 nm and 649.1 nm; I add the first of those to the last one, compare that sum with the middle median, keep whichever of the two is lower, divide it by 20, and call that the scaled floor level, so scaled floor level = 0.277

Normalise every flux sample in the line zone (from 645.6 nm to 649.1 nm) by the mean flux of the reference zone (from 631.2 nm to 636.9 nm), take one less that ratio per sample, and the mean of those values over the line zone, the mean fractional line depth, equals 0.021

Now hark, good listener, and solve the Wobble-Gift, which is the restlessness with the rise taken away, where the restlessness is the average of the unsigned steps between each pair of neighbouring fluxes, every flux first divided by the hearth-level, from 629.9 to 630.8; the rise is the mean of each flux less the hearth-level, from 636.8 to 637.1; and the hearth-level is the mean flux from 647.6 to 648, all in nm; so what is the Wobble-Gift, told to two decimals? -0.16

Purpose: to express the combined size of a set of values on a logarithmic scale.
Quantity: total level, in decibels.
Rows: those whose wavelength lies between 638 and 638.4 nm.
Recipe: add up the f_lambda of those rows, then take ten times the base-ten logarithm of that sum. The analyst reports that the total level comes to 12.1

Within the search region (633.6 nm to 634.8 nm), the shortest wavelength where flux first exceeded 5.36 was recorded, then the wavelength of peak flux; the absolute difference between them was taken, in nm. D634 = 0.30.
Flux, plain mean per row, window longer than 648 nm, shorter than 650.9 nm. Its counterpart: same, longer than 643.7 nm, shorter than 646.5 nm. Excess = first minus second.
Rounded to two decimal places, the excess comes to 0.02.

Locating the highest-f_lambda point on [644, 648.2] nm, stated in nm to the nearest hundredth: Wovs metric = 646.00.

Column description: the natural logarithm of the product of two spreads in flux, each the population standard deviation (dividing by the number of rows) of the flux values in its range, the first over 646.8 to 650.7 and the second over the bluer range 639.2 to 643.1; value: -4.28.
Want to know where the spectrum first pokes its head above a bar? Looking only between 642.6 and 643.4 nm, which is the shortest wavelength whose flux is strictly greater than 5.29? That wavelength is 642.70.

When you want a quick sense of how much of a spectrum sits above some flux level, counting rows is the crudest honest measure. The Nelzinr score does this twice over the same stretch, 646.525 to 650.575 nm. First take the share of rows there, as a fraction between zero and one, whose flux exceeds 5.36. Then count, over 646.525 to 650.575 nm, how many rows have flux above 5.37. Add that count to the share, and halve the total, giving 2.6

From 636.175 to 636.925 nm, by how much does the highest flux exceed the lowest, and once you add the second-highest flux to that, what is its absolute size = 5.52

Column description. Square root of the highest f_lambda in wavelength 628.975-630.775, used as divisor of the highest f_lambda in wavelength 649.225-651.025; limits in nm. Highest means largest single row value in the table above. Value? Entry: 2.29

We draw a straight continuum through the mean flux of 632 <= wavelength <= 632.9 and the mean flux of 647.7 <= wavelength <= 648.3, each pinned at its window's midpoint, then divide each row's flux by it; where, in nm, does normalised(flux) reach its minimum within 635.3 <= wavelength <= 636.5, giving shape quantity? 635.35 nm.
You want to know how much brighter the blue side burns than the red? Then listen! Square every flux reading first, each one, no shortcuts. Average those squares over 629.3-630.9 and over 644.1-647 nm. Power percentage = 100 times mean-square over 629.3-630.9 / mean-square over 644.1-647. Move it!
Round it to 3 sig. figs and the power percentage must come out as 107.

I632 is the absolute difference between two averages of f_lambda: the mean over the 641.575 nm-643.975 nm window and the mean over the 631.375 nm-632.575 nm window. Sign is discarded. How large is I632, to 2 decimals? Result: 0.03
